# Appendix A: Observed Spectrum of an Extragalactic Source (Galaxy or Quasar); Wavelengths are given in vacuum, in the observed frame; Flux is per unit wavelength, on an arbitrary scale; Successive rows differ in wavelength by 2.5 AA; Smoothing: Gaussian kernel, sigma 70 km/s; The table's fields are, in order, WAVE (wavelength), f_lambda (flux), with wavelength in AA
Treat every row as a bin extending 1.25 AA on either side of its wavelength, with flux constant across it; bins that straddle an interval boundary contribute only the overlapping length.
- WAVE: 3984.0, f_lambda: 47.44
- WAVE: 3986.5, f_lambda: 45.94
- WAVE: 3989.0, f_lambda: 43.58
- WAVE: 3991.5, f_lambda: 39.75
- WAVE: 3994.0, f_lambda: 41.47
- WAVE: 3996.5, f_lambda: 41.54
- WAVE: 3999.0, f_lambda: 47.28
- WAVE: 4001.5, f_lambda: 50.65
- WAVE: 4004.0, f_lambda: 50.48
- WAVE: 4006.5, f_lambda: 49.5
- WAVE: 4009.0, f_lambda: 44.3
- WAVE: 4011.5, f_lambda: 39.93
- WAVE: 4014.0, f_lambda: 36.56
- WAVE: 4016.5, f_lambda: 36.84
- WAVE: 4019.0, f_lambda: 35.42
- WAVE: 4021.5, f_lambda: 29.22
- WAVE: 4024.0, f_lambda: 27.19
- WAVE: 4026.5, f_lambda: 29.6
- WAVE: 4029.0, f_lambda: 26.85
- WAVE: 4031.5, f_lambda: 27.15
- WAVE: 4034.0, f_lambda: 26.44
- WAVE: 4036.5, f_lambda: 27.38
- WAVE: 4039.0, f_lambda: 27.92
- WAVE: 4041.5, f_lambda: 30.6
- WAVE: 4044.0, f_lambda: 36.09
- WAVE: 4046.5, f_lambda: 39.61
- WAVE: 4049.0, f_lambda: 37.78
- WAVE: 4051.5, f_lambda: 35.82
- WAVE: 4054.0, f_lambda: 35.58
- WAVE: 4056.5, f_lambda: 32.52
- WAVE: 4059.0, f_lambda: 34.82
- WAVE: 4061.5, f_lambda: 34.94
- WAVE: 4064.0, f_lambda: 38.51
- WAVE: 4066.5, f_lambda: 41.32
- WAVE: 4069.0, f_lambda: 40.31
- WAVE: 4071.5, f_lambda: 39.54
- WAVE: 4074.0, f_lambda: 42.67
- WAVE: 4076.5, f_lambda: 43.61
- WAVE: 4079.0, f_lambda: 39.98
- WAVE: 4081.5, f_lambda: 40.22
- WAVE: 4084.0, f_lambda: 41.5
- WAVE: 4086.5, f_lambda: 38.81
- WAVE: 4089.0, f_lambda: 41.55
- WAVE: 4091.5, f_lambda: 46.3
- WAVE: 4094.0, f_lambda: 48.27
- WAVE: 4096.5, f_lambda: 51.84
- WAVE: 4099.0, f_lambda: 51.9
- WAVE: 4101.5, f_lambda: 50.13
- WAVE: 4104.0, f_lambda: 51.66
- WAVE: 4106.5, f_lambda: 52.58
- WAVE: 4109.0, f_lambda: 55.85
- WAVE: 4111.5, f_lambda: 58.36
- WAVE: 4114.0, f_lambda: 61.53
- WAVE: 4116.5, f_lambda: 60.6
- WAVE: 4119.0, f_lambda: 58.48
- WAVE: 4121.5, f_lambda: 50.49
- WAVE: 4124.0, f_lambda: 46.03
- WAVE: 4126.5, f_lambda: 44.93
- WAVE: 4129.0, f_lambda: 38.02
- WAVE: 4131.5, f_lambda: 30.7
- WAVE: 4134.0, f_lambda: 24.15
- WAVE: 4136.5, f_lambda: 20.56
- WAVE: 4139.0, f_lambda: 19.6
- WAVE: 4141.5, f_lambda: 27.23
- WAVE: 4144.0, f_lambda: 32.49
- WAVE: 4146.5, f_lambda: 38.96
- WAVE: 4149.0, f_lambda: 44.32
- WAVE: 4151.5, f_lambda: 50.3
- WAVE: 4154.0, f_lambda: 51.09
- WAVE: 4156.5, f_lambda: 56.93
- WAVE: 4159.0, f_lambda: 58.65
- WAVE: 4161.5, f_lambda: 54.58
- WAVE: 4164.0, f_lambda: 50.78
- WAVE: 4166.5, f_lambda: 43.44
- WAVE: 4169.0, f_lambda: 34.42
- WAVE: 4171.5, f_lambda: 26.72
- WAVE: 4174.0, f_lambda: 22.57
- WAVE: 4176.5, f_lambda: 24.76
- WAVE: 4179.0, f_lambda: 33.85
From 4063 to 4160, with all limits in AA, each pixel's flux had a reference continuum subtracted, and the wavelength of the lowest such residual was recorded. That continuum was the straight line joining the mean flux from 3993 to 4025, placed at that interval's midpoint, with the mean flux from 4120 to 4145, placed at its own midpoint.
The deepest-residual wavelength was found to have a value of 4139.0 AA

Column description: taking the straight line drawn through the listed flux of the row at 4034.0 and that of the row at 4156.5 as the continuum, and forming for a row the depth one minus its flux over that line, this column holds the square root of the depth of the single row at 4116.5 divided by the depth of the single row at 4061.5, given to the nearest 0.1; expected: 2.4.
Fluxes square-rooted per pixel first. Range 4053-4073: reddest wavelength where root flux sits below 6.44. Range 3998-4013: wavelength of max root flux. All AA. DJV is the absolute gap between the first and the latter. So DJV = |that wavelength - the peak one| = 70.0 AA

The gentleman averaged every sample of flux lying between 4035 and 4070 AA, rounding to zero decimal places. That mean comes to 35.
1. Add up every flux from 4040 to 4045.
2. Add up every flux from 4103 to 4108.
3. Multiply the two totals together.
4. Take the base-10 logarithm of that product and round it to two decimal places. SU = 3.84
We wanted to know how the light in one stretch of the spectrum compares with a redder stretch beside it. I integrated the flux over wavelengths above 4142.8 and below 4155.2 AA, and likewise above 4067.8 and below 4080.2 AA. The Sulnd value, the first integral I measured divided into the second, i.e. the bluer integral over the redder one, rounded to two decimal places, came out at 0.95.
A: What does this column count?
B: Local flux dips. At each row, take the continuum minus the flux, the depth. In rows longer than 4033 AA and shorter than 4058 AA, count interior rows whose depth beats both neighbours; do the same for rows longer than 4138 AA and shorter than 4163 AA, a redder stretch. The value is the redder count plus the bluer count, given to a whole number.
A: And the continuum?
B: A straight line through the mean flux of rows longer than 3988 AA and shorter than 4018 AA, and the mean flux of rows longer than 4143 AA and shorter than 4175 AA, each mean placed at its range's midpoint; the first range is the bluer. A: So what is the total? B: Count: 0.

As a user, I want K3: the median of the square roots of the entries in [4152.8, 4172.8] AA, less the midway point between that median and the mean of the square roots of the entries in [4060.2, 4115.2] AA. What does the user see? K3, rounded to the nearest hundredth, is 0.19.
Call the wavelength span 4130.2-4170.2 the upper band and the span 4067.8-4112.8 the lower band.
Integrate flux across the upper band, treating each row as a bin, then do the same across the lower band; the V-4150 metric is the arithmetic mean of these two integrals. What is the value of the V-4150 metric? 1842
